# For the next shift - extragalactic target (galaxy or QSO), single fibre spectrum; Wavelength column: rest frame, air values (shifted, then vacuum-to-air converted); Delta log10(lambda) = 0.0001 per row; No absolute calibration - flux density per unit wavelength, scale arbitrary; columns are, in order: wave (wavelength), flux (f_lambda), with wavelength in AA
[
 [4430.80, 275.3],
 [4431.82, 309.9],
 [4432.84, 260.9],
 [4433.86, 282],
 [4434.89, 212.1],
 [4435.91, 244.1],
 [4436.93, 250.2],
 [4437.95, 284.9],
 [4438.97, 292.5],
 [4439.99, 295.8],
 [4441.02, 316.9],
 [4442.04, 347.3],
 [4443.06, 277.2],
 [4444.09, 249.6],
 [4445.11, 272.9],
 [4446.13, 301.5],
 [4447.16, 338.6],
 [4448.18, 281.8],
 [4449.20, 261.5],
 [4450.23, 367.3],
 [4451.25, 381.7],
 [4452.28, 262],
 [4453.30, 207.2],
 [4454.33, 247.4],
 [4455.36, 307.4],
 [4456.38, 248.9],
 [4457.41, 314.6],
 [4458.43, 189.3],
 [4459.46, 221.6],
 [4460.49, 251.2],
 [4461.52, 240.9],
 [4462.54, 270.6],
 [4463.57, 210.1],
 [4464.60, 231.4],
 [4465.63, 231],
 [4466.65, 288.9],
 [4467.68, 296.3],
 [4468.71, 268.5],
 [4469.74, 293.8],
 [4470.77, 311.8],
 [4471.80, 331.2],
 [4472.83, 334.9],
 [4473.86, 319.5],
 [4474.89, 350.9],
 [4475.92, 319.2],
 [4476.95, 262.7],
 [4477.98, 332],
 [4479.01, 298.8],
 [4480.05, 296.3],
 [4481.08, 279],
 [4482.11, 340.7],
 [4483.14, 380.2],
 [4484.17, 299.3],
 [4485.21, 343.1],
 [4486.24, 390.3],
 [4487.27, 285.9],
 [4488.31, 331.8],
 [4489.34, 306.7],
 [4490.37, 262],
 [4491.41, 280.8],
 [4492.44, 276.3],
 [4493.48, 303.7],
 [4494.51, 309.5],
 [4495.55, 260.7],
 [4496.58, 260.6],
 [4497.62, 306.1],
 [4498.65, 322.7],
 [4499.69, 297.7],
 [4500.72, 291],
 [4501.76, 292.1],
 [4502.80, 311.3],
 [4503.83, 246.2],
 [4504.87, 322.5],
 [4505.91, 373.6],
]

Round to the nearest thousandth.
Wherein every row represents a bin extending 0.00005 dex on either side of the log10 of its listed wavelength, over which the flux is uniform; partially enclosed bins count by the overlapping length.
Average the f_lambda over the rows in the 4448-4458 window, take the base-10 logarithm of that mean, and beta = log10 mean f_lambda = 2.459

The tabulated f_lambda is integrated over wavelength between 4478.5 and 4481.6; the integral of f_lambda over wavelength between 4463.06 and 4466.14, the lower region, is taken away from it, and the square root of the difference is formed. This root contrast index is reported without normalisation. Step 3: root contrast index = 15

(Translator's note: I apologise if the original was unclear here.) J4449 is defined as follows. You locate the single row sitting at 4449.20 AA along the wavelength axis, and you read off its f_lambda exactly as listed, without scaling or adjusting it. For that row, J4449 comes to 261.5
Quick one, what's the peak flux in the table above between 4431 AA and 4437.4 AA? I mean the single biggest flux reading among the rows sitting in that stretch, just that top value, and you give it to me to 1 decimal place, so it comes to 309.9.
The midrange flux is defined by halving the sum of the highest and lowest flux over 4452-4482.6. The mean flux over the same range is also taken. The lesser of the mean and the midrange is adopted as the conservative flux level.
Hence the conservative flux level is 270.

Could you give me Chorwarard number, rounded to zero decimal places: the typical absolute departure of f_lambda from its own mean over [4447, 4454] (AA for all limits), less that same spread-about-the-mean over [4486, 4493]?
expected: 21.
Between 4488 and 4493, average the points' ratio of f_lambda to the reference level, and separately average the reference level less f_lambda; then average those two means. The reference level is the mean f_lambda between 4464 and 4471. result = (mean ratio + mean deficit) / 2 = -8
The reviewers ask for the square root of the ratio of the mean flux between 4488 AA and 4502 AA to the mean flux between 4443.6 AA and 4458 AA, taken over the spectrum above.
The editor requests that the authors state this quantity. 1.01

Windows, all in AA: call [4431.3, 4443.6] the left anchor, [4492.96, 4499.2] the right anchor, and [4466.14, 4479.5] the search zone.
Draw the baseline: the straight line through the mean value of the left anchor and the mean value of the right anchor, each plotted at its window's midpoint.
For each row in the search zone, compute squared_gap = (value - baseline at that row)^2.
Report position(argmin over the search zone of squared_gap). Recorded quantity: 4466.65 AA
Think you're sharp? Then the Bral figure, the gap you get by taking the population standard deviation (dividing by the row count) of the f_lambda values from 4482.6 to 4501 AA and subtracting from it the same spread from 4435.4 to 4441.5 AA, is 10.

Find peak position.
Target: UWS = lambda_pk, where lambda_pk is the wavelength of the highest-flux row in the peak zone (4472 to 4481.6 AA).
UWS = 4474.89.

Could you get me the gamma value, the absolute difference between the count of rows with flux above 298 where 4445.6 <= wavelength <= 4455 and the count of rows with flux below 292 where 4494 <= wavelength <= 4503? 1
